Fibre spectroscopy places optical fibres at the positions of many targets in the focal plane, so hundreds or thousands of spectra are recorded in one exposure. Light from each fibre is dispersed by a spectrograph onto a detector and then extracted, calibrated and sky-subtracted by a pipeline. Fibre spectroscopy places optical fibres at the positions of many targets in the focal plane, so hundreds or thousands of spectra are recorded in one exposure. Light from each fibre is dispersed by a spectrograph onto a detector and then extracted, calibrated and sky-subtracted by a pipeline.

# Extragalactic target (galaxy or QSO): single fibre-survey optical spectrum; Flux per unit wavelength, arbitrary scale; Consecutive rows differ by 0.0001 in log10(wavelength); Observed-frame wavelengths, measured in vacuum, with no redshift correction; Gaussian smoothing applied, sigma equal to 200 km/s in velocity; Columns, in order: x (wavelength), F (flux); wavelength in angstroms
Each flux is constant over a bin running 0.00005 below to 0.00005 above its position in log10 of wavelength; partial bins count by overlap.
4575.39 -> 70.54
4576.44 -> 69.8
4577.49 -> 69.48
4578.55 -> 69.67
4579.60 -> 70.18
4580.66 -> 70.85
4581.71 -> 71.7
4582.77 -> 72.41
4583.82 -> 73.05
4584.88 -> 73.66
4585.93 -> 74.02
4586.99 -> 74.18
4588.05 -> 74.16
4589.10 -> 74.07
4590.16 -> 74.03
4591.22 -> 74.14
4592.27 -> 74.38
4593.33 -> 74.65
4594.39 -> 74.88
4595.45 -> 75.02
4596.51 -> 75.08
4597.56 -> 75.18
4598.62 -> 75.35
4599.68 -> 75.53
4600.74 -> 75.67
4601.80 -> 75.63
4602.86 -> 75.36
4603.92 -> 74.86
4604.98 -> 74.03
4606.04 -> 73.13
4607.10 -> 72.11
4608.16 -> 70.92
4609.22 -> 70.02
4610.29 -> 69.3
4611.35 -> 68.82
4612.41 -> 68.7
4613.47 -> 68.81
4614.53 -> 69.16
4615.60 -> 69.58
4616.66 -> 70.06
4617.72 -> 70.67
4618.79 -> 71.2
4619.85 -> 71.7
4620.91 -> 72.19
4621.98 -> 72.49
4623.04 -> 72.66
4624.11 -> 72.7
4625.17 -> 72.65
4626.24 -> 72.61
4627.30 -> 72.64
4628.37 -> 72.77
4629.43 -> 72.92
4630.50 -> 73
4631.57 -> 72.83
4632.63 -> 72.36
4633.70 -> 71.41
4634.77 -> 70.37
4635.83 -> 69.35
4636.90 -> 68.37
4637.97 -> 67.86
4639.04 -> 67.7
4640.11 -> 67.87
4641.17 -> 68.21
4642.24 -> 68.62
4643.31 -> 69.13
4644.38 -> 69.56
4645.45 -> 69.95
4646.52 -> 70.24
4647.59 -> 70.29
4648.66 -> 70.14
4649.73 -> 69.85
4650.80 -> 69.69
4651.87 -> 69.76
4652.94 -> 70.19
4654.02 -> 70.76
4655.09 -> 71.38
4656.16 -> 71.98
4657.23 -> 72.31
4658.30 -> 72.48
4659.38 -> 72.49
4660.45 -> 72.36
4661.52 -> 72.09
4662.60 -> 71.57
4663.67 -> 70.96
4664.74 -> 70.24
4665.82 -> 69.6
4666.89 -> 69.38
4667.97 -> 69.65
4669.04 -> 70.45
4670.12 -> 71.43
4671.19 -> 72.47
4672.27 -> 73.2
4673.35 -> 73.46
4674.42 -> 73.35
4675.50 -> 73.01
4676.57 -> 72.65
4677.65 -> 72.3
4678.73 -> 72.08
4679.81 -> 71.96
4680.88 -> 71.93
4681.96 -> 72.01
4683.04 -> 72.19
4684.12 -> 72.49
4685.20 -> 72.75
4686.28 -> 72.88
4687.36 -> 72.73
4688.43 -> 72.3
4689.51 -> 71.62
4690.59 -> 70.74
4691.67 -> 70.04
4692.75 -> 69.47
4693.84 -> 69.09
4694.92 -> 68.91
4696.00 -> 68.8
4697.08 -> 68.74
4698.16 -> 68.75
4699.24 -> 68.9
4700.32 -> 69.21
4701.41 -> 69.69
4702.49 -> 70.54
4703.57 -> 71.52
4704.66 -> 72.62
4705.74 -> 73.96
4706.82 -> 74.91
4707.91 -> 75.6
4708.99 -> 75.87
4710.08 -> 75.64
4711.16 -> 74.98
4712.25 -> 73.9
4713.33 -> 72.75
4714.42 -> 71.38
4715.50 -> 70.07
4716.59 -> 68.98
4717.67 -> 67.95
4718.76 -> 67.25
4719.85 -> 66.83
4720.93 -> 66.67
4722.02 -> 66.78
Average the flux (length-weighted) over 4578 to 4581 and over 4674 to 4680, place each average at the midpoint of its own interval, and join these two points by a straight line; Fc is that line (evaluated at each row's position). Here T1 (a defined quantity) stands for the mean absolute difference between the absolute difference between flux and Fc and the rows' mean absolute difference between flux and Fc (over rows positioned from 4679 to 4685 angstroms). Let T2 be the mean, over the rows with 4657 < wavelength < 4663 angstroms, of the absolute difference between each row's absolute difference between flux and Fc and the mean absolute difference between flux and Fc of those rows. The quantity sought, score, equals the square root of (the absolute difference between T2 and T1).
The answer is 0.07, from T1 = 0.15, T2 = 0.1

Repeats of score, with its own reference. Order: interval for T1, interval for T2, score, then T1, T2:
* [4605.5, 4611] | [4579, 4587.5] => 0.73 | 0.63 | 1.2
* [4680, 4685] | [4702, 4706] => 0.77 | 0.16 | 0.7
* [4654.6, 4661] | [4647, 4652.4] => 0.32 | 0.15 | 0.2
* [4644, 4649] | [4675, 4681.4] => 0.13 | 0.19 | 0.2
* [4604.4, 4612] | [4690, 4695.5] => 0.42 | 0.81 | 0.6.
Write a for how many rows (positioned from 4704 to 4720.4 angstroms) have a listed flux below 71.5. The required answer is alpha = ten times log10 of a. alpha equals 8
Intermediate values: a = 6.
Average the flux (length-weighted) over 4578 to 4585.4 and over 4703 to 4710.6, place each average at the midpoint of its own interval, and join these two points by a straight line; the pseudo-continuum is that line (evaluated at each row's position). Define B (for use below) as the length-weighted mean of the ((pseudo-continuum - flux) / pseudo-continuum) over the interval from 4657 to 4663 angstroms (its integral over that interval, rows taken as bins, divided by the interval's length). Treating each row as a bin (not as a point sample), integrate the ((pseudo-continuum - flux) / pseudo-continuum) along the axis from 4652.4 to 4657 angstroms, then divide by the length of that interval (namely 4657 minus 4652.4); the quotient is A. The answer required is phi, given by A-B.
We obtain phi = 0.013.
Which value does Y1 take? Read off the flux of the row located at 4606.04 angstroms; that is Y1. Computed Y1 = 73.13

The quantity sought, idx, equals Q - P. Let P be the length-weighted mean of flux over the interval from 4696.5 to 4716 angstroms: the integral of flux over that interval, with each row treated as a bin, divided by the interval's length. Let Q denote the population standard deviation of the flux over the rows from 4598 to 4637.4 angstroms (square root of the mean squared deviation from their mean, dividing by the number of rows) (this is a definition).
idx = -70.1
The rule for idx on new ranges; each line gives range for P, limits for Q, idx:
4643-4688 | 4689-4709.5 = -69.0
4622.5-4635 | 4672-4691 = -71.8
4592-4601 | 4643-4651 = -74.7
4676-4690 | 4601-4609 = -70.7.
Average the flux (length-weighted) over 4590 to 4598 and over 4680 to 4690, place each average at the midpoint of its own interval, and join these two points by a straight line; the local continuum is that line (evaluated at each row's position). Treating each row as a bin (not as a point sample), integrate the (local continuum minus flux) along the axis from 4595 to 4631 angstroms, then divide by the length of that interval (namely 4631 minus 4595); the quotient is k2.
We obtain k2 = 1.8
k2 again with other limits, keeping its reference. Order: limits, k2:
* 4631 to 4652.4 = 3.8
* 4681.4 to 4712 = 0.4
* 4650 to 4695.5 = 1.2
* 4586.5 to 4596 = 0.4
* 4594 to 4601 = -0.6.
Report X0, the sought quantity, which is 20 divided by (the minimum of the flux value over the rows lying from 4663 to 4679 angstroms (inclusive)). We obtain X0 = 0.288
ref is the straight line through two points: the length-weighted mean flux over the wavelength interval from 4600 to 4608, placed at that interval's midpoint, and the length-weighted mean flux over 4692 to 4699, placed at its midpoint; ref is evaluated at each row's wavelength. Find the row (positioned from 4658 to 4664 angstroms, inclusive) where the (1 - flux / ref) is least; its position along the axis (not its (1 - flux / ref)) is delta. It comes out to 4659.38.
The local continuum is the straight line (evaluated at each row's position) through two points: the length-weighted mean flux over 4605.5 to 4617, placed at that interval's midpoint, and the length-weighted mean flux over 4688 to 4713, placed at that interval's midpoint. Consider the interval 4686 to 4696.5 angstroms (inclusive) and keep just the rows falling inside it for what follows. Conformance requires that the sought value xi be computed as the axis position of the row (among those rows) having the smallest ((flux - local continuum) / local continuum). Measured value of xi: 4696.00 angstroms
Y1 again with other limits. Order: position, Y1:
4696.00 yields 68.8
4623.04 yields 72.66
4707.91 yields 75.6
